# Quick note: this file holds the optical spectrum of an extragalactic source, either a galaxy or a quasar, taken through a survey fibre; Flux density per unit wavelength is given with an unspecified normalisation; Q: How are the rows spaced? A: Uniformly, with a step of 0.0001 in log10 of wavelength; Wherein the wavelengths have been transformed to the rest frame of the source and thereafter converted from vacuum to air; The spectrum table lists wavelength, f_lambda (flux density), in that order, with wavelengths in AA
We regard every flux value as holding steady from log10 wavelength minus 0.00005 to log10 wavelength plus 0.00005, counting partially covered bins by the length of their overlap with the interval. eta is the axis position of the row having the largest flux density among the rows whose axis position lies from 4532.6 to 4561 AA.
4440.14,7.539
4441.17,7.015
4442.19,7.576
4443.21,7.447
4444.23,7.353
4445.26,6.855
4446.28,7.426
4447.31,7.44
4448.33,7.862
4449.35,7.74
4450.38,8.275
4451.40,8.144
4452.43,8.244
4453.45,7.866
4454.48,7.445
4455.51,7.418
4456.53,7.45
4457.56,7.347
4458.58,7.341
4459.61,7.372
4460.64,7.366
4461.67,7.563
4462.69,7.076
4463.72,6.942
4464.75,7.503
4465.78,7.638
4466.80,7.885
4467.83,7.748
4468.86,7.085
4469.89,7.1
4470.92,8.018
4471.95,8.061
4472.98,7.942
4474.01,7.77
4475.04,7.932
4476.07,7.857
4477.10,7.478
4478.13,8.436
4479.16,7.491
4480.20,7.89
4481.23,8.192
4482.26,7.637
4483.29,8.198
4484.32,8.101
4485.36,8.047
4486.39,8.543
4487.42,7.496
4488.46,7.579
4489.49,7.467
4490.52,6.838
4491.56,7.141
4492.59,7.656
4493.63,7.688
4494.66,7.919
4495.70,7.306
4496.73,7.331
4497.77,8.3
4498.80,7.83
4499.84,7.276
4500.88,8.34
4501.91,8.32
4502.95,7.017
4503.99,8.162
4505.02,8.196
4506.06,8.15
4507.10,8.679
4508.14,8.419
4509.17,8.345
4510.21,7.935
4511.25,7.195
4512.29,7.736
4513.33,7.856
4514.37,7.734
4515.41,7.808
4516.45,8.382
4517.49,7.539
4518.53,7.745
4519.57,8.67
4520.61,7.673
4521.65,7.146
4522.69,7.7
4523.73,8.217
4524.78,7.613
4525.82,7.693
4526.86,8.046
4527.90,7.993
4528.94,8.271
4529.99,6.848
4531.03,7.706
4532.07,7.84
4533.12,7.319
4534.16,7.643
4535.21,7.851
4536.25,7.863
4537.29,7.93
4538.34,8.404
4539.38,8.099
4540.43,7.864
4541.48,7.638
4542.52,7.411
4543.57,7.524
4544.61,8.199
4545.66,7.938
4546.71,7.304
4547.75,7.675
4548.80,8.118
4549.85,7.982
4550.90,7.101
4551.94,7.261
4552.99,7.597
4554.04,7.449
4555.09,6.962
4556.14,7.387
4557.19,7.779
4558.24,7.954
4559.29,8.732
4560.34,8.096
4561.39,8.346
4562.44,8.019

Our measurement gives 4559.29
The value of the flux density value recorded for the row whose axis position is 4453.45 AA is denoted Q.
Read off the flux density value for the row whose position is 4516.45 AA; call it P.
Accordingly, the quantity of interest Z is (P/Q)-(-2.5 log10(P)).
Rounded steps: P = 8.382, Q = 7.866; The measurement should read 3.4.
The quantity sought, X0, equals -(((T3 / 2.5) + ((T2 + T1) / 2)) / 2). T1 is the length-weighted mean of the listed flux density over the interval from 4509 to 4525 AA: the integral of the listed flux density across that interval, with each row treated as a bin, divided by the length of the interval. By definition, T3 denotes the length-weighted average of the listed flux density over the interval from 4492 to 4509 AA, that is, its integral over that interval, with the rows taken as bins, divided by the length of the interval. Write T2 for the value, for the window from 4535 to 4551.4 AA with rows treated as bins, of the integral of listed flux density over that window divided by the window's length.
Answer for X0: -5.49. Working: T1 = 7.82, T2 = 7.81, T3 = 7.9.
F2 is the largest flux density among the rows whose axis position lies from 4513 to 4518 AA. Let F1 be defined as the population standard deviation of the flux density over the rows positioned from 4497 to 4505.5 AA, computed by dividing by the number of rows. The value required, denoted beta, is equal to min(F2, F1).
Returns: 0.48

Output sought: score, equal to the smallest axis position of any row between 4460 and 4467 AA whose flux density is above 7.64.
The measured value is 4466.80 AA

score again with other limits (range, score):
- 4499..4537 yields 4500.88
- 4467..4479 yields 4467.83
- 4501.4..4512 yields 4501.91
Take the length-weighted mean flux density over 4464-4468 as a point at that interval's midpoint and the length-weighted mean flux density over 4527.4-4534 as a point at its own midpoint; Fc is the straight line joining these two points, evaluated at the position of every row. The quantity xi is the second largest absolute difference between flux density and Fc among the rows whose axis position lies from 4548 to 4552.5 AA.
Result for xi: 0.45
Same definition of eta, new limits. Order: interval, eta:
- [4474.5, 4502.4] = 4486.39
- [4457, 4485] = 4478.13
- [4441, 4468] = 4450.38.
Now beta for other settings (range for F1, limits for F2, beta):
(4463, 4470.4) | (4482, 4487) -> 0.34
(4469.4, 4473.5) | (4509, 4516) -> 0.40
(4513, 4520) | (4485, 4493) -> 0.38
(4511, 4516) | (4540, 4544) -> 0.24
